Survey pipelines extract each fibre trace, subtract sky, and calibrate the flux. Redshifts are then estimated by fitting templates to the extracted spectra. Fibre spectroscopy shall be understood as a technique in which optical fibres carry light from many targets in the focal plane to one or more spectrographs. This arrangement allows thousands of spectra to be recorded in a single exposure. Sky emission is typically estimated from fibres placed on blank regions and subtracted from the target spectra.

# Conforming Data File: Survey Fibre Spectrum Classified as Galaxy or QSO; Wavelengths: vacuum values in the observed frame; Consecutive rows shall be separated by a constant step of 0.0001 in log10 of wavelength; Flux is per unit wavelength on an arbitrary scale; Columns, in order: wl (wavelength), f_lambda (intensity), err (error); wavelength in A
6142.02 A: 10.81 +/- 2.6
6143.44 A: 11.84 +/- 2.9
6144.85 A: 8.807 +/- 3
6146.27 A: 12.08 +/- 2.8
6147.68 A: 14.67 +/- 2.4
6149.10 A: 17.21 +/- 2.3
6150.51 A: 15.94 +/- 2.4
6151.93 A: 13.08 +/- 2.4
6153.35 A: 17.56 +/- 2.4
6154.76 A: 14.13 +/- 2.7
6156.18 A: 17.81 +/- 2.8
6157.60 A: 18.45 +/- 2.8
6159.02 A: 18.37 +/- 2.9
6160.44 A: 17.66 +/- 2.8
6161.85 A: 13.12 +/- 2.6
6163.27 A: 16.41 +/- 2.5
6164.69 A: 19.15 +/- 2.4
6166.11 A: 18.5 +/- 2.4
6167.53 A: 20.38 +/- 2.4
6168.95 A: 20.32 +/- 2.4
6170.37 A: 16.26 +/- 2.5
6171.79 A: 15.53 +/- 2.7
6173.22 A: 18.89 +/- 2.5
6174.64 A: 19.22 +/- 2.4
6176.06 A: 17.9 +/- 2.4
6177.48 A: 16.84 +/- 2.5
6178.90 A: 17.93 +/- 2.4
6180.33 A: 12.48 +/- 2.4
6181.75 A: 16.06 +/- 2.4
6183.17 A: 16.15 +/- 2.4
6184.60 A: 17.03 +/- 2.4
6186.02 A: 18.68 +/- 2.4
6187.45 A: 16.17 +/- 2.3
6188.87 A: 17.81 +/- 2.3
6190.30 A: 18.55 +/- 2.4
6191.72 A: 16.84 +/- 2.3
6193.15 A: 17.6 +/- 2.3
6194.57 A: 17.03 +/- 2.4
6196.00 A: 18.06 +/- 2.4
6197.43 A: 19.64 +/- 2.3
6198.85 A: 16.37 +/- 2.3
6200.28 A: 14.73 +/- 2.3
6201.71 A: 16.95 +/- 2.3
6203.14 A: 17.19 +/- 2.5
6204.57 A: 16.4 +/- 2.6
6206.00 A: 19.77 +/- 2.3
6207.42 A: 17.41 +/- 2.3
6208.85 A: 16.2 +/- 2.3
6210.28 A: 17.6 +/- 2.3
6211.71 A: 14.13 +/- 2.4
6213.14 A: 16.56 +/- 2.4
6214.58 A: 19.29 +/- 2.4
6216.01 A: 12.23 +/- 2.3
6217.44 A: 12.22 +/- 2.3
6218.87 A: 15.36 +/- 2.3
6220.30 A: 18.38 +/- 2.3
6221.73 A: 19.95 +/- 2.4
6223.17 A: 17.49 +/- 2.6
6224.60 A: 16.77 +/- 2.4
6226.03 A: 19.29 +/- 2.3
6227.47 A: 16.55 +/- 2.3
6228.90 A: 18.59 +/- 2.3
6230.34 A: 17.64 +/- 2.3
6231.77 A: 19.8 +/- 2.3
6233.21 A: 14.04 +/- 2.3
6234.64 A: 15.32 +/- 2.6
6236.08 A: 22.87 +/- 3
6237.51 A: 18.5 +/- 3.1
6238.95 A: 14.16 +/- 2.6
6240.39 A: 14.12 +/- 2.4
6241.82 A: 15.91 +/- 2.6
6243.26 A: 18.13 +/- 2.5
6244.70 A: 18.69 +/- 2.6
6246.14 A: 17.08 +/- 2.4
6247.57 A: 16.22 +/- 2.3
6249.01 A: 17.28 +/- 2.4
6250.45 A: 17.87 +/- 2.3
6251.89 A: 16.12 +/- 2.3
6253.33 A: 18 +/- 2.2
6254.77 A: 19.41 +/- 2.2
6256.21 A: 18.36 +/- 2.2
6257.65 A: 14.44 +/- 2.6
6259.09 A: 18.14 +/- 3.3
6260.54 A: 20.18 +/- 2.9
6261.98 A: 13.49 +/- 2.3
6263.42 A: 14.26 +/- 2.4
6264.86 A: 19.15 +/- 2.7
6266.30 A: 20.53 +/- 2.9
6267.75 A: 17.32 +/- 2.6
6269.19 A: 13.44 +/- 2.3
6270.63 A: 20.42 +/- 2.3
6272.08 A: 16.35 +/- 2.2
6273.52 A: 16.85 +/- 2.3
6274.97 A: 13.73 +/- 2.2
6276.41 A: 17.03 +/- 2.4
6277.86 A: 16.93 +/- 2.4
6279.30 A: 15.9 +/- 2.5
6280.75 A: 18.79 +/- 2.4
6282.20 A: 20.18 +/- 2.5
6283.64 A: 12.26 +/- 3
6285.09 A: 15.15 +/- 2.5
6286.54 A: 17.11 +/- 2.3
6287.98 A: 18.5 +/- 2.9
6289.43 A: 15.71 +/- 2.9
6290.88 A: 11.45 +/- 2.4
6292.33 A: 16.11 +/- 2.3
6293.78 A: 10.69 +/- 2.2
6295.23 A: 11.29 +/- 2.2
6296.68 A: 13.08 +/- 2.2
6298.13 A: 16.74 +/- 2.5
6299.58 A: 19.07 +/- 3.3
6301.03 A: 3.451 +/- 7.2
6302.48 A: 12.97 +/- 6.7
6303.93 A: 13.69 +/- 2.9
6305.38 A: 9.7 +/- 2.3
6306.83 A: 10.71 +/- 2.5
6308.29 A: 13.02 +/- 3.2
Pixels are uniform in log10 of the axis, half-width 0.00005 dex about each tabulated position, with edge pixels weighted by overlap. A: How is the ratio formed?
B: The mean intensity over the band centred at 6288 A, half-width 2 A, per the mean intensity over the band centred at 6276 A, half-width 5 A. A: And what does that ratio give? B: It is 1.04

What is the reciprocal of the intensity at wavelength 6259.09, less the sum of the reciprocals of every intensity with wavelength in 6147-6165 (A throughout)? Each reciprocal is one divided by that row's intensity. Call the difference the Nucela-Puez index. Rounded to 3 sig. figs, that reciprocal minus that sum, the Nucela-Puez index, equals -0.749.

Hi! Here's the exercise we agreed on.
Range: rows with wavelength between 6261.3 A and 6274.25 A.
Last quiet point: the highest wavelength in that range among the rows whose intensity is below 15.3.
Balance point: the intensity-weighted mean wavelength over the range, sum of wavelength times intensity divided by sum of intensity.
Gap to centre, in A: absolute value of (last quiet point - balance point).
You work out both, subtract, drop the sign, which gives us 1.3 A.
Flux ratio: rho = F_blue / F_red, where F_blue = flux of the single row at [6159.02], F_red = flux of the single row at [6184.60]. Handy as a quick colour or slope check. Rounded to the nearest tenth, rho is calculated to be 1.1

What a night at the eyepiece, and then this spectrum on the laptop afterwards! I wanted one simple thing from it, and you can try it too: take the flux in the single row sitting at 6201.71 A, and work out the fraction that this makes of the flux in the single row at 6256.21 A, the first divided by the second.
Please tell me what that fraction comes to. 0.92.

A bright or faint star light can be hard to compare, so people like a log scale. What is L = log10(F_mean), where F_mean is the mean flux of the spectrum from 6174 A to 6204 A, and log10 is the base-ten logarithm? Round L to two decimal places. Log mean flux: 1.23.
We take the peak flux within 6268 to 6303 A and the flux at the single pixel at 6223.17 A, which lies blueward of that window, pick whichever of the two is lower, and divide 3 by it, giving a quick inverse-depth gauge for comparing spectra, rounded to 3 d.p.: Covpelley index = 0.172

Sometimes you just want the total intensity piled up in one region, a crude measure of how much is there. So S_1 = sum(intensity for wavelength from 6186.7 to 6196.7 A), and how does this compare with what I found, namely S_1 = 122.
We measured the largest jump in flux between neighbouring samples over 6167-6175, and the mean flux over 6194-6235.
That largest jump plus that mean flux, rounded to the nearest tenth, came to 21.0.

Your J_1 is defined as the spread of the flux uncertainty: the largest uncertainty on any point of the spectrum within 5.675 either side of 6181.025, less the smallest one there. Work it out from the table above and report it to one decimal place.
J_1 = 0.1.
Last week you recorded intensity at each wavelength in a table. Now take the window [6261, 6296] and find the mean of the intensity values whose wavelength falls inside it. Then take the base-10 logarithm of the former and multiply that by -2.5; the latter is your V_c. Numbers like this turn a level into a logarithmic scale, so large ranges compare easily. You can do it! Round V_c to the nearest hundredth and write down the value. -3.01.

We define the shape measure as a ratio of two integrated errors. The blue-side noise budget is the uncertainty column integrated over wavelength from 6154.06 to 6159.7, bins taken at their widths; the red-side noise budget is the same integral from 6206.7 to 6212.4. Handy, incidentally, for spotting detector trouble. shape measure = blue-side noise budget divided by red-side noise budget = 1.19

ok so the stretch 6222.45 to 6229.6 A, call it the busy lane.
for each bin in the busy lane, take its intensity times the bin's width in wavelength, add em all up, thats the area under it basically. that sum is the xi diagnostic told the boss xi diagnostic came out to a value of 127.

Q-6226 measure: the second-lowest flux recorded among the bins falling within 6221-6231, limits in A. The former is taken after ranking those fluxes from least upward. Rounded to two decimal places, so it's 16.77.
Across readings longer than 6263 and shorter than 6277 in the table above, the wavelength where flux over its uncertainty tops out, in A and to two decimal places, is 6270.63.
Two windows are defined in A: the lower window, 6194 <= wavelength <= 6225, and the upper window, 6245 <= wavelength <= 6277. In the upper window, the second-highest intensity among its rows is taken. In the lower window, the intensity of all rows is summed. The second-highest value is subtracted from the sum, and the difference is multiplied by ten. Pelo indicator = 3493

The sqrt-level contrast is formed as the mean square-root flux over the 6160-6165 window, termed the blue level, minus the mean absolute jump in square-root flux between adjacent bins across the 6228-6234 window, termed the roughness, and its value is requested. 3.7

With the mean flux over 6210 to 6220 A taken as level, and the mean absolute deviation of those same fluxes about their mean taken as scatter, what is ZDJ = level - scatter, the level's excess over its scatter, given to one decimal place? 13.2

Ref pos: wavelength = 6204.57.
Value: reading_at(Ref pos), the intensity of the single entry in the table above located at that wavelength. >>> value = 16.4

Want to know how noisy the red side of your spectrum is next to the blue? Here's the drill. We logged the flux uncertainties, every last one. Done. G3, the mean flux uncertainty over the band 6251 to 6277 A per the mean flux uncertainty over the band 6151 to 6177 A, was 0.96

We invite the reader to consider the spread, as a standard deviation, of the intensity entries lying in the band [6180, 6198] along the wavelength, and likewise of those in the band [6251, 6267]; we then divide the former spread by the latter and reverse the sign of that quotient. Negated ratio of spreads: -0.71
